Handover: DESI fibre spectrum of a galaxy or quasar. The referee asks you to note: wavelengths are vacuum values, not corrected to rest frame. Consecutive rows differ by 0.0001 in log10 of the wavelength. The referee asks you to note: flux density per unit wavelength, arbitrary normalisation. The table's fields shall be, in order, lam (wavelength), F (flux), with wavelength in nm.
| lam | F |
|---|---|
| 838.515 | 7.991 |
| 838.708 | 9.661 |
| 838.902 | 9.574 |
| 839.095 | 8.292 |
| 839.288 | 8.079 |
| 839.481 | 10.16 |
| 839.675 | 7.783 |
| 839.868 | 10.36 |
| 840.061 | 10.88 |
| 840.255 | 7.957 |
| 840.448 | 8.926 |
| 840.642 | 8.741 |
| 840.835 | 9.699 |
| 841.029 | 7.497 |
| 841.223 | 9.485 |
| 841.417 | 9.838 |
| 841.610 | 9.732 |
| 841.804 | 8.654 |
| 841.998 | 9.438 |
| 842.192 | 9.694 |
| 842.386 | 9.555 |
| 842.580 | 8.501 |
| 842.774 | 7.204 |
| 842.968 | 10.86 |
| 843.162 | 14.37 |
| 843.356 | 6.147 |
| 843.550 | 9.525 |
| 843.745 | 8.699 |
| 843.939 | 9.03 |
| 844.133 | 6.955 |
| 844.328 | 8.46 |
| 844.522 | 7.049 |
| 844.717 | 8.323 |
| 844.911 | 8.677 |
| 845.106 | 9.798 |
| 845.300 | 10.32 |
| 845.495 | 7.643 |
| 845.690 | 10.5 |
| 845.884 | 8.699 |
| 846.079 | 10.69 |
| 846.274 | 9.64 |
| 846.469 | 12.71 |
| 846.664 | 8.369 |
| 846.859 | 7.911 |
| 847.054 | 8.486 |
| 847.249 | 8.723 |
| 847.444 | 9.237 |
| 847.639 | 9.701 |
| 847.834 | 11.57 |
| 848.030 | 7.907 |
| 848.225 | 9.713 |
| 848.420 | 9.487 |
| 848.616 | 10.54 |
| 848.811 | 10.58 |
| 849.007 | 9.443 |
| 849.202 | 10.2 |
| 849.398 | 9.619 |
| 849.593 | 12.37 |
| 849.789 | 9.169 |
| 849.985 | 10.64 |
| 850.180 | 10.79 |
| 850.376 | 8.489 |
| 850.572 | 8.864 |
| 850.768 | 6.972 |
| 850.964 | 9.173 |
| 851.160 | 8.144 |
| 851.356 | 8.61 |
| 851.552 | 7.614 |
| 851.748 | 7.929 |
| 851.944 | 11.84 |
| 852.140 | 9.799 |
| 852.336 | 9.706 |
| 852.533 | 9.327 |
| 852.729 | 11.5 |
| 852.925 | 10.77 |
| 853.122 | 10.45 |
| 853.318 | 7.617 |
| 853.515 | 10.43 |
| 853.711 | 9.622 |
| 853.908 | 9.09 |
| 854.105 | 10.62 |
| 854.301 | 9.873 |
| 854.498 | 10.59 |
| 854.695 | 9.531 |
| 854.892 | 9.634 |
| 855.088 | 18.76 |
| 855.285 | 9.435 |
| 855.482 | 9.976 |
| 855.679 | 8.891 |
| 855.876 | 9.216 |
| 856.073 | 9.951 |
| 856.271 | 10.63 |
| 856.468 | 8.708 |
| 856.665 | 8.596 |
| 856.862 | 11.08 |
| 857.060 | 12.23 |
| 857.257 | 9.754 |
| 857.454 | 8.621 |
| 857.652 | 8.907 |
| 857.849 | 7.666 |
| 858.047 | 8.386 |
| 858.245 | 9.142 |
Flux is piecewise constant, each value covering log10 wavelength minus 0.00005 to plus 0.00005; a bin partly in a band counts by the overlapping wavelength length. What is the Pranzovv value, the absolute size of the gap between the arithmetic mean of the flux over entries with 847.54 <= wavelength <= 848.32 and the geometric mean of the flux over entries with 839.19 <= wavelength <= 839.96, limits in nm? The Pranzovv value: 0.70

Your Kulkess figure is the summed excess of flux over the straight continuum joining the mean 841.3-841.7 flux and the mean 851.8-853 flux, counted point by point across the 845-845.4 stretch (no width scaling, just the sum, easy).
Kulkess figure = 0.1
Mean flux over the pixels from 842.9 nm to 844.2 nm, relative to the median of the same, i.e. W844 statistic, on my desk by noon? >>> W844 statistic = 1.04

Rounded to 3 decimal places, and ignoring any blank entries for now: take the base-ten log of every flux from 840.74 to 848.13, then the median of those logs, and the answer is 0.961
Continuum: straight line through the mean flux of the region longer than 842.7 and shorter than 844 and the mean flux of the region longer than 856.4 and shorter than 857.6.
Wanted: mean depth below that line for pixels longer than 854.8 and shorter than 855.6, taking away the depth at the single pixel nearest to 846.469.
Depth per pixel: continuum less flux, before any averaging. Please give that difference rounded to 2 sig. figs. 1.0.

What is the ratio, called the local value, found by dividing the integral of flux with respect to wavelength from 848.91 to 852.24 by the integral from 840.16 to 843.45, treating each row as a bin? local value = 1.03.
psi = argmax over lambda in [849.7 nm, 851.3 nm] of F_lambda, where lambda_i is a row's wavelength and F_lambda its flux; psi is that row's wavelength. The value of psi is 850.180 nm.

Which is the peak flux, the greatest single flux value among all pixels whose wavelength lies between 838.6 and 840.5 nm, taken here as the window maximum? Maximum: 10.88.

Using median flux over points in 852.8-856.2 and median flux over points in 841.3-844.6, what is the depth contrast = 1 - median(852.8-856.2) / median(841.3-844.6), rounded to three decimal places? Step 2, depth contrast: -0.093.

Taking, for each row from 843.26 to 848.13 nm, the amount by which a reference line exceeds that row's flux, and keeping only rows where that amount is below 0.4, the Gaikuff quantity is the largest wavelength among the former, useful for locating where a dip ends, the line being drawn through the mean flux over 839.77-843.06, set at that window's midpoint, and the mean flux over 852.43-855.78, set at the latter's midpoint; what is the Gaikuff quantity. 847.834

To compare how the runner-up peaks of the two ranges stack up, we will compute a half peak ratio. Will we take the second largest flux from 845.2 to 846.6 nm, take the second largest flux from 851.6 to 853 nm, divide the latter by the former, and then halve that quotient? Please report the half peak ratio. 0.54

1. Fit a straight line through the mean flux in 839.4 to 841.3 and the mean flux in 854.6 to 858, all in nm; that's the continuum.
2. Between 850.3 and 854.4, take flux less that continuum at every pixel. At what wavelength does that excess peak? 851.944 nm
